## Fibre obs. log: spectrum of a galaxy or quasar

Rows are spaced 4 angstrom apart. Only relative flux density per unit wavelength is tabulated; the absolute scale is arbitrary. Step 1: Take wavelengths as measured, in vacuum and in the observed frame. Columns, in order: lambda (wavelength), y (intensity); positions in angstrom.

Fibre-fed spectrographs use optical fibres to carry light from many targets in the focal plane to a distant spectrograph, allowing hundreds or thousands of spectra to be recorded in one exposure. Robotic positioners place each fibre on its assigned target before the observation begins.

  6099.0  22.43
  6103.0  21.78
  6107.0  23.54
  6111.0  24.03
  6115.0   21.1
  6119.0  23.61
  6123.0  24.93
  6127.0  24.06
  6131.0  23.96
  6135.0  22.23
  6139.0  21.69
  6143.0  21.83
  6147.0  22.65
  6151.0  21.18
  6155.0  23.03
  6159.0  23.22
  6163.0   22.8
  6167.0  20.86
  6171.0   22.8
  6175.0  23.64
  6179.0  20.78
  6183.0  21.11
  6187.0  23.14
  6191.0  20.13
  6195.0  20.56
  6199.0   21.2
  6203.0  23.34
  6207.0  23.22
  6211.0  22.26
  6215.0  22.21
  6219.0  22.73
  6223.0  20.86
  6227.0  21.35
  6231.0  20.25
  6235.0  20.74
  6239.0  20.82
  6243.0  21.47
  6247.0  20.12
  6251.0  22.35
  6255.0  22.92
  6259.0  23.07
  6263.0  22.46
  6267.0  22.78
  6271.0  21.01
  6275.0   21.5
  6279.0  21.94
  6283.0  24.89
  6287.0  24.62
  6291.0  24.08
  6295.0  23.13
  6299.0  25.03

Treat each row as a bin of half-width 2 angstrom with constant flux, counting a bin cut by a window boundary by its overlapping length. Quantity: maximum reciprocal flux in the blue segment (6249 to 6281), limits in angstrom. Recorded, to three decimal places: 0.048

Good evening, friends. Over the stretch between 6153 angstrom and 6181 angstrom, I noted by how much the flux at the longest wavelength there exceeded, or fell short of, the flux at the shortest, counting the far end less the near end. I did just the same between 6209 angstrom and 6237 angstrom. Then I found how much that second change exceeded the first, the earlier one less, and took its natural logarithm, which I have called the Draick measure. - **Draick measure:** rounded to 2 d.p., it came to -0.31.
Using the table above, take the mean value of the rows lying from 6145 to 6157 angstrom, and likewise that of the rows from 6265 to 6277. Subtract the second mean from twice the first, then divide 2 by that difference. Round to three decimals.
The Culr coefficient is 0.088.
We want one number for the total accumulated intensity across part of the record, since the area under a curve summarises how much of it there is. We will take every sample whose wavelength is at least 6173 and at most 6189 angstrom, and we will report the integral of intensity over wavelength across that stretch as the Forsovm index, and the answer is 355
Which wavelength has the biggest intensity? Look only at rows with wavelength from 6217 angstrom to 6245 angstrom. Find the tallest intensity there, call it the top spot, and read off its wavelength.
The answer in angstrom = 6219.0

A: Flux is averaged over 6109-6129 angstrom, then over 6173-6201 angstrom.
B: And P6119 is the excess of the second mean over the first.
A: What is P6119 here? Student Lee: -2.0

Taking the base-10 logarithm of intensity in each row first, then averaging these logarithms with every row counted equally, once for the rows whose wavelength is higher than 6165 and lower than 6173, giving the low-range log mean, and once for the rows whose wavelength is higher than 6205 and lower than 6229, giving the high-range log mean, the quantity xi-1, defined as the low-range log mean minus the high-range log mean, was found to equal -0.01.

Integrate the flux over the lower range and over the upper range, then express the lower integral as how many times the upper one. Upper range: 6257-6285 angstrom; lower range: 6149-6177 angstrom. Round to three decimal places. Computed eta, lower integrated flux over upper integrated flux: 0.999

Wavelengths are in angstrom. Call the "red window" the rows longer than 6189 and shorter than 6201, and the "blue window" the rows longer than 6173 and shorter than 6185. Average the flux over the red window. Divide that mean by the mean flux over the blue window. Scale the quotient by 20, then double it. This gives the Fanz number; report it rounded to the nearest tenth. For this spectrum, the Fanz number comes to 37.8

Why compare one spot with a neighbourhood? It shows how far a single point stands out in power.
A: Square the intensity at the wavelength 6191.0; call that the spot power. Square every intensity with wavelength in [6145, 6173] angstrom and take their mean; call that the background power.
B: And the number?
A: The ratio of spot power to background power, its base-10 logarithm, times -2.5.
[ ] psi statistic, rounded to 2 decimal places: 0.23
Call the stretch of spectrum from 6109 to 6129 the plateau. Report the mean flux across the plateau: 23.5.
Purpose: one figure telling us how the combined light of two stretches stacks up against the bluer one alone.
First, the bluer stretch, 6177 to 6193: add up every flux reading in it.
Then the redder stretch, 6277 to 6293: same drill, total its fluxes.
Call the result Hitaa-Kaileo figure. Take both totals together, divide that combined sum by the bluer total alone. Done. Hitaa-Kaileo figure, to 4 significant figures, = 2.122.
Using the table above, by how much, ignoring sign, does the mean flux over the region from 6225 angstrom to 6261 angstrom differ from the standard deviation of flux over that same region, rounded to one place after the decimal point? 20.4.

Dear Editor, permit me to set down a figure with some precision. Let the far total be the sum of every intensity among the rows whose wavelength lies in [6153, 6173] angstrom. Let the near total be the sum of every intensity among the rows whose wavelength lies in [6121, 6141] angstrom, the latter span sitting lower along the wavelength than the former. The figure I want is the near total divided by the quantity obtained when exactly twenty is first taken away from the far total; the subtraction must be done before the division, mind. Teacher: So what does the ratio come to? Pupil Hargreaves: 1.26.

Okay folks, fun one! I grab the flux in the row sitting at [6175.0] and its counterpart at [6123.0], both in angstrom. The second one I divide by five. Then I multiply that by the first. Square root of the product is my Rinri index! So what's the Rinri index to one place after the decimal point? 10.9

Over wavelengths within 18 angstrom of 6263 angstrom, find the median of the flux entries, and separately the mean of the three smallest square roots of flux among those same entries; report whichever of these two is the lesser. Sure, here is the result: 4.57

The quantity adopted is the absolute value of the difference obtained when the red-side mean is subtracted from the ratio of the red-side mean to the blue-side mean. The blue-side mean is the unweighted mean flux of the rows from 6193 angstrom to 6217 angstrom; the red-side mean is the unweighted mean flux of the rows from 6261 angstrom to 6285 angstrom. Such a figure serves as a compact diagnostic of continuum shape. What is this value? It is 21.4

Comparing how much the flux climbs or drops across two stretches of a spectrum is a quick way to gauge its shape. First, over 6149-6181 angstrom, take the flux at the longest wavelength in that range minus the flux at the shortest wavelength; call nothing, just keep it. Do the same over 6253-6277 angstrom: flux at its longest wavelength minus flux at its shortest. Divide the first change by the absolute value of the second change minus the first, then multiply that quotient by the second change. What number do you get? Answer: 0.56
